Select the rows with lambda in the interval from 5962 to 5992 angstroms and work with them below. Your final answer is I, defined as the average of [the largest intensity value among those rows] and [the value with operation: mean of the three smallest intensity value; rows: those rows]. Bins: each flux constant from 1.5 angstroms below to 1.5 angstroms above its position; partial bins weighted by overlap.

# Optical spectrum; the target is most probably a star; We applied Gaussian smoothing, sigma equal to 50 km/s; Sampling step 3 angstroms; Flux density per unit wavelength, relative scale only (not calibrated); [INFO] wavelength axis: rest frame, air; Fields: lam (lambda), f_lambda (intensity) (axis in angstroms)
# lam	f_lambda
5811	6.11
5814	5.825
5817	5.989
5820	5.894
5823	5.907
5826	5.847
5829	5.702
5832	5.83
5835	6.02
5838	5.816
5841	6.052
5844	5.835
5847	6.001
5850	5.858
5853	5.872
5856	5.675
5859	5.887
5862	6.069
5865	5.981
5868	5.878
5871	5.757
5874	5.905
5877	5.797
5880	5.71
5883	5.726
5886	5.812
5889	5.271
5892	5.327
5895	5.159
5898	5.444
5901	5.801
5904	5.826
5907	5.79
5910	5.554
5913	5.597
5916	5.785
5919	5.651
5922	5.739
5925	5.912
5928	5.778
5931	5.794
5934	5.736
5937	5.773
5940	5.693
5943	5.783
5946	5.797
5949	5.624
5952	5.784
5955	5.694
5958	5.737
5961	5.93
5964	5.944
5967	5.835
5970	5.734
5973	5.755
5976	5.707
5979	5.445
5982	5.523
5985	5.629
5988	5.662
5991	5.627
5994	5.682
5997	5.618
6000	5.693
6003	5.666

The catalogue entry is 5.74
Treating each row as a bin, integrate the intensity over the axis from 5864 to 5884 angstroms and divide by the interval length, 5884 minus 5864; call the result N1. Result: 5.82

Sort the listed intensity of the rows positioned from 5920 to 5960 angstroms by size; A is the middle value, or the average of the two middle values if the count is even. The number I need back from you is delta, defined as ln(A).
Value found 1.75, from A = 5.77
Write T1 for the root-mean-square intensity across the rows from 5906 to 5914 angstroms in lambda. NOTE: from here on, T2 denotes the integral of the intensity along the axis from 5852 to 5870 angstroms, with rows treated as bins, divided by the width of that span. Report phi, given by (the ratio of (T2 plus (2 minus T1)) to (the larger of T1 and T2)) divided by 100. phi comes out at 0.0038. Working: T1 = 5.65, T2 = 5.89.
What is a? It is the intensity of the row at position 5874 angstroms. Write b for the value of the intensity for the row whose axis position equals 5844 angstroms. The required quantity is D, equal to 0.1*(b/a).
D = 0.0988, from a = 5.905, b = 5.835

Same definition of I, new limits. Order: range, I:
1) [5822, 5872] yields 5.89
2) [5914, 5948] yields 5.80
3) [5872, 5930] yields 5.58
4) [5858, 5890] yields 5.82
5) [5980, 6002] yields 5.64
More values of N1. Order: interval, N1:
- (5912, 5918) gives 5.70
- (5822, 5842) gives 5.88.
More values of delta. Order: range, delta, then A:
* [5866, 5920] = 1.75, 5.74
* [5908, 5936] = 1.75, 5.74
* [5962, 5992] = 1.74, 5.68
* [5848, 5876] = 1.77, 5.88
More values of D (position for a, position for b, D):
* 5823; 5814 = 0.0986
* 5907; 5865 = 0.1033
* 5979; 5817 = 0.1100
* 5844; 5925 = 0.1013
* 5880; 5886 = 0.1018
